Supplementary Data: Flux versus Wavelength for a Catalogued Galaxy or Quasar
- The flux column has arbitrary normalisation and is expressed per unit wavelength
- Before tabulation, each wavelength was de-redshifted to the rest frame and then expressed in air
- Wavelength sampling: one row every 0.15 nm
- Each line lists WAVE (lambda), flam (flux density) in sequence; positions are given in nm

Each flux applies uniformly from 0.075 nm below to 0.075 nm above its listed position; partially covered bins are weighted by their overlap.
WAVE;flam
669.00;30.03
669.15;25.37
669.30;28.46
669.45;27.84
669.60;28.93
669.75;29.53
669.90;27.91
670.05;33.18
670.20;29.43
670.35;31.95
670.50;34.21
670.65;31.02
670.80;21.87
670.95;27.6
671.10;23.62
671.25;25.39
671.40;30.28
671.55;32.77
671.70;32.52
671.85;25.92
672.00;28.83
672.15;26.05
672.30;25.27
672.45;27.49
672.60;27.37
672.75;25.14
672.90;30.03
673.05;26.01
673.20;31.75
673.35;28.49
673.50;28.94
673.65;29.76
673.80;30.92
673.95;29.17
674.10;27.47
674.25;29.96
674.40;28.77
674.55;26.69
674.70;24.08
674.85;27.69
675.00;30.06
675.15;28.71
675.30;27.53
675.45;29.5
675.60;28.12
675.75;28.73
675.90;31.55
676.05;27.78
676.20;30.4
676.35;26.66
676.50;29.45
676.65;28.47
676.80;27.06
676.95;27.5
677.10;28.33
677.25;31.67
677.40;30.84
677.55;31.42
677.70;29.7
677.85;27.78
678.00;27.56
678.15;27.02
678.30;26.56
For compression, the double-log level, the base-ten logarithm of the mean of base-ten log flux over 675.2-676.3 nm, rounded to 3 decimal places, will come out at 0.165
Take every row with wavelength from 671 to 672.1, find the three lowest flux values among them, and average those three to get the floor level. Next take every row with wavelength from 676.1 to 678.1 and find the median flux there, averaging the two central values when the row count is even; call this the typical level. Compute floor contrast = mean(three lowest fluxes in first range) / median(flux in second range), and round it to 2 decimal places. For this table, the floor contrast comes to 0.88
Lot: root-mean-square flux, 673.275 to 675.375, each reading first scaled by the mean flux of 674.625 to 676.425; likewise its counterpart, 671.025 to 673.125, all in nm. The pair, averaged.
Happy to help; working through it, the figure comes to 0.99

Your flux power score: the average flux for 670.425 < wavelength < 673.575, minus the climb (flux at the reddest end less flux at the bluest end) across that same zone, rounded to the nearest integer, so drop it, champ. 33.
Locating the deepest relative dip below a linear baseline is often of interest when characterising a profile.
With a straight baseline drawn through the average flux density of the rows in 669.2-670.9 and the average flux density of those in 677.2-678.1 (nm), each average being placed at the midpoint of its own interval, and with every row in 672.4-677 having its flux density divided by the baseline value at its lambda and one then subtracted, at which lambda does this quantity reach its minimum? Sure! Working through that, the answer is 674.70 nm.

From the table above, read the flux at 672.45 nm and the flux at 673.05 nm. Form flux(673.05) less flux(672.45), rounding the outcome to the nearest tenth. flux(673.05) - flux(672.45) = -1.5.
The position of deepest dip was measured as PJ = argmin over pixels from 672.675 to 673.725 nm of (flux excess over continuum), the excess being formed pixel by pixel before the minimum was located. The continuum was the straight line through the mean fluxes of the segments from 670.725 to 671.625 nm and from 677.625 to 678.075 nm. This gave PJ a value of 672.75 nm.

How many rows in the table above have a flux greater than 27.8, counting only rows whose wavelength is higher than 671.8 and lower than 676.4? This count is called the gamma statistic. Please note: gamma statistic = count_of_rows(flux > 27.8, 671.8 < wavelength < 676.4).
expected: 17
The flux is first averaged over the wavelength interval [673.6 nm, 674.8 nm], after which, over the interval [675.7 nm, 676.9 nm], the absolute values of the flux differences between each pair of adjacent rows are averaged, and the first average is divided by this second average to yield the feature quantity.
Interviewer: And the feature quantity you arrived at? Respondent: 10.9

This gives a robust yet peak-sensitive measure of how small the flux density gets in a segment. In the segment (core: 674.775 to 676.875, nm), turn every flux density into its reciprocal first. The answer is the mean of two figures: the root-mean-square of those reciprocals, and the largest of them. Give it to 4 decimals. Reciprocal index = 0.0362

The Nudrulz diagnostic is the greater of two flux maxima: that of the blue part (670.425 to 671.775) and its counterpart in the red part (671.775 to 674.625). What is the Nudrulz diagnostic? 34.2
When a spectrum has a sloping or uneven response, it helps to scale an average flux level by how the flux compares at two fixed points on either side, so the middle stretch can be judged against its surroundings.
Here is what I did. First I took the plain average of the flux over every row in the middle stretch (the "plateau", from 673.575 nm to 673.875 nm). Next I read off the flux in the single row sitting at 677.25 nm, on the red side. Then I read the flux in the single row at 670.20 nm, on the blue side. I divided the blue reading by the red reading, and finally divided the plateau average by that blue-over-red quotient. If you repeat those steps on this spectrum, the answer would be 32.6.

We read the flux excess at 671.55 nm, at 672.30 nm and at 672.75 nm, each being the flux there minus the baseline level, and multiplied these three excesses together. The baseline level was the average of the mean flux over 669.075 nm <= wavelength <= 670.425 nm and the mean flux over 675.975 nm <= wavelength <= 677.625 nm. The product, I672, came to 56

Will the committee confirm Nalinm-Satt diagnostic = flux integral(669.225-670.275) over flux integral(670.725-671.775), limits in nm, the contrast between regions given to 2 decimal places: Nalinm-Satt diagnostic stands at 1.06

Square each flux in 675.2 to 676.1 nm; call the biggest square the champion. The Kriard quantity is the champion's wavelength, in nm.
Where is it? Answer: 675.90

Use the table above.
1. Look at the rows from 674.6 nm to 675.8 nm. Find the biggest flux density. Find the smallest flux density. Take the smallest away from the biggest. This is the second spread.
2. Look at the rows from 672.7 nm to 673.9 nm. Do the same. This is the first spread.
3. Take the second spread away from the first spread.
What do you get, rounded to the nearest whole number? 1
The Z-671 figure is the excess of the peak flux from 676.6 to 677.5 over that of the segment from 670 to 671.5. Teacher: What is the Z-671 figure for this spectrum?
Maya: -2.5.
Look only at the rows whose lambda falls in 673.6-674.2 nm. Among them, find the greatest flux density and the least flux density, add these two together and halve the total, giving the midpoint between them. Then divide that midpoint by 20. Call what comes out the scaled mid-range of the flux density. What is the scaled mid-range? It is 1.46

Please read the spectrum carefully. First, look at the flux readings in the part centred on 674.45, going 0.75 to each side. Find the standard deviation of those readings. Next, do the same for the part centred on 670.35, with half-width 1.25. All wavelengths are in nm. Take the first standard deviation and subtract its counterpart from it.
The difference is -1.4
